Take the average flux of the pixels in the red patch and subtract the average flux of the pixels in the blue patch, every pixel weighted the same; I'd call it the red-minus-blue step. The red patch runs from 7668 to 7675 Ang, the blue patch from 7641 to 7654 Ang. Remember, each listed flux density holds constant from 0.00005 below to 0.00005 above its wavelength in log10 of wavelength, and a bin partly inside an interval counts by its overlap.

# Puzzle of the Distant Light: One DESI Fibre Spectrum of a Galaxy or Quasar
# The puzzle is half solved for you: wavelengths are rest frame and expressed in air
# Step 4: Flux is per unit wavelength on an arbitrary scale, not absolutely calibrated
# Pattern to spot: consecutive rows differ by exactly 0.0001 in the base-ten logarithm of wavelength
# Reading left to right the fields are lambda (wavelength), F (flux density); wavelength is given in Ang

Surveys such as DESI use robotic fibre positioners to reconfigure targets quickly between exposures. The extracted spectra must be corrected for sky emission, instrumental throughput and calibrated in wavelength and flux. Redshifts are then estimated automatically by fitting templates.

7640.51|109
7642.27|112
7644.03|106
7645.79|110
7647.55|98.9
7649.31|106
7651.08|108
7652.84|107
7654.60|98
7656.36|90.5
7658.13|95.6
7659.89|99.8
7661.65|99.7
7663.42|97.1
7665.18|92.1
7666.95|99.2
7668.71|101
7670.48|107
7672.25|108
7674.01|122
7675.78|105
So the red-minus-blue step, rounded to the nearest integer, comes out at 3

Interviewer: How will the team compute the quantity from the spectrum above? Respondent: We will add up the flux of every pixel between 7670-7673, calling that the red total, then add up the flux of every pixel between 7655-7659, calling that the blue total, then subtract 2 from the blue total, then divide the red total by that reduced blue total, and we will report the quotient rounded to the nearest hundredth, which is 1.17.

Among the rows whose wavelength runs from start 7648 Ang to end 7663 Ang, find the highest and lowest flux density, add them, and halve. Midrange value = 99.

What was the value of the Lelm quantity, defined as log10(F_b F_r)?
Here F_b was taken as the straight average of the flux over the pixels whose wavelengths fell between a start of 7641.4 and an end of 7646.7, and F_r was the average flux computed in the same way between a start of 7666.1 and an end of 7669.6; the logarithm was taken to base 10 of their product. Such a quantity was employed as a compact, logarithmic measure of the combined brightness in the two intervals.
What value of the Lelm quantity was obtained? 4.04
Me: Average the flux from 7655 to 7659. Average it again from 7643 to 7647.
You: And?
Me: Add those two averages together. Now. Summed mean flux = 201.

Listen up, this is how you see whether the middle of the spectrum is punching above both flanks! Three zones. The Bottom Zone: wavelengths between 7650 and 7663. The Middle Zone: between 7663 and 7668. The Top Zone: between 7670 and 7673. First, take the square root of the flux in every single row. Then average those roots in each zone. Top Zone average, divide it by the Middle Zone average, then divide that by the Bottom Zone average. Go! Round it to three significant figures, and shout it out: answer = 0.106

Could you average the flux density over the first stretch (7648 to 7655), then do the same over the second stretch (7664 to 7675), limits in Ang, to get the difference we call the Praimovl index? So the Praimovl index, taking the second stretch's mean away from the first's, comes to 0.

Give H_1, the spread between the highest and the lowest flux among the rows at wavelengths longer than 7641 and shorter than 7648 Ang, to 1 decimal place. 13.1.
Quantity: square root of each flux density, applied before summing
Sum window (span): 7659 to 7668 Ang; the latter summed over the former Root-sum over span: 49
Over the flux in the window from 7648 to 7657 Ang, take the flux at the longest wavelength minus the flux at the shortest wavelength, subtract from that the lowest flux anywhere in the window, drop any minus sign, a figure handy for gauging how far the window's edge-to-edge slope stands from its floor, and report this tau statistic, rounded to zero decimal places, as 106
